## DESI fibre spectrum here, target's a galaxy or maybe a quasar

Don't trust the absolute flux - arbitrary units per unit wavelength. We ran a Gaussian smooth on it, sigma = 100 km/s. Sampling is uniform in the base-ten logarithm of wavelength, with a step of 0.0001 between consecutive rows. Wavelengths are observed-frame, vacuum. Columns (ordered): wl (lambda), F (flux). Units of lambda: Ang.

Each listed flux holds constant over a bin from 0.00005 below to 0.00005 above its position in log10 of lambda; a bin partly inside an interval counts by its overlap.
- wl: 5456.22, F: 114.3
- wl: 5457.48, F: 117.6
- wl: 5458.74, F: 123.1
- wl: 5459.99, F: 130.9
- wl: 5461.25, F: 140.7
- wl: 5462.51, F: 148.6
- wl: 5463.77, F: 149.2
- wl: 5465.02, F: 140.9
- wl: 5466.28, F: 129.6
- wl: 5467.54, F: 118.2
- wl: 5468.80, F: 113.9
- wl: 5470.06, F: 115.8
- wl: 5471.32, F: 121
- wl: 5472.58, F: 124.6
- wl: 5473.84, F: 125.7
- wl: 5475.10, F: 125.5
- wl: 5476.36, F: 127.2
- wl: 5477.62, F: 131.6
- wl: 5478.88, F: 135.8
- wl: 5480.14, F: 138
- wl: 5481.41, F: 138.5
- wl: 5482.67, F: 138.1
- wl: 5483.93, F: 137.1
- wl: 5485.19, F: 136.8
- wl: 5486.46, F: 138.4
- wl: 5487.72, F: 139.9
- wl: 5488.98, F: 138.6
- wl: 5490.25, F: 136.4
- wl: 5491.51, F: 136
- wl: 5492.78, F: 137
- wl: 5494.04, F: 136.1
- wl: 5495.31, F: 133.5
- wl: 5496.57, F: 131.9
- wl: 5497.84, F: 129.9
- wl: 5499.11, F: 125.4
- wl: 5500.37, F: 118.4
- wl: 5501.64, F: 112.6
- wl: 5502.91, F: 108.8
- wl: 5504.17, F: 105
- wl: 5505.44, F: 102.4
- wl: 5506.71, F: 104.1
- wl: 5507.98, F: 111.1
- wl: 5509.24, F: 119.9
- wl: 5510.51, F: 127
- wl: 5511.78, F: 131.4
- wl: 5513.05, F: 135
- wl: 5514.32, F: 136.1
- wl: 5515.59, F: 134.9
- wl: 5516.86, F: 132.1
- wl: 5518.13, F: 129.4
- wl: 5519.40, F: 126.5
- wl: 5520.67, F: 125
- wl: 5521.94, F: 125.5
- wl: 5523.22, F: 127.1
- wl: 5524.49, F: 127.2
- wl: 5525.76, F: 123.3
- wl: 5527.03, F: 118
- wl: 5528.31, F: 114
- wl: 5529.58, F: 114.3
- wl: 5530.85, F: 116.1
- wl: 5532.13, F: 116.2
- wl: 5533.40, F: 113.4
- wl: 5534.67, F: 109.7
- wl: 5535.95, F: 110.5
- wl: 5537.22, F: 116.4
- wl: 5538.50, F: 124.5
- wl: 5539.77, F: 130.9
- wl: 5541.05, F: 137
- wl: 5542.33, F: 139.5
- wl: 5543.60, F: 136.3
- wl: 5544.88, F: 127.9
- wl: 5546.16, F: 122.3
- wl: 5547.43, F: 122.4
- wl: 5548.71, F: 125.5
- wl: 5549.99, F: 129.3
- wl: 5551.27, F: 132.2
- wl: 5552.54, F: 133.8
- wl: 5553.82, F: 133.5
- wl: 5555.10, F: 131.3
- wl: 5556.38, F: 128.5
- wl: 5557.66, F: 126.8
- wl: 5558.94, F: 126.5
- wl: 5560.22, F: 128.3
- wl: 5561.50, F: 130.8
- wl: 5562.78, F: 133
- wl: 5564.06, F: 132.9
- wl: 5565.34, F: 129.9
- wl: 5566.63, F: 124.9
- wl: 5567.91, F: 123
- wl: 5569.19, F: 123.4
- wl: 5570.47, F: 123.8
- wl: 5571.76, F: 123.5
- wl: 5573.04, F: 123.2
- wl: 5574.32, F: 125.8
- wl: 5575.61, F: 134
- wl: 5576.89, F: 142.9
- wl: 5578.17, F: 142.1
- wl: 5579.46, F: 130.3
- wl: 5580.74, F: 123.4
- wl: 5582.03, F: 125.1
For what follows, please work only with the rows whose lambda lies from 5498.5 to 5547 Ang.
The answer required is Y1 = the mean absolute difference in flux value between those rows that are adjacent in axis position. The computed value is 4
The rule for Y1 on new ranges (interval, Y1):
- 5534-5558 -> 4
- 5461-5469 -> 7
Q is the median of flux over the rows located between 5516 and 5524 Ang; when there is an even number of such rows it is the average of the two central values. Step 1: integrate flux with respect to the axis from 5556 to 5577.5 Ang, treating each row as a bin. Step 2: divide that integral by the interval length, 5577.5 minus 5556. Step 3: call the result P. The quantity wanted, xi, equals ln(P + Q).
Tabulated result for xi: 5.54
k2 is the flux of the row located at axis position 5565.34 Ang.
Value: 129.9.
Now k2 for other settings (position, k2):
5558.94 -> 126.5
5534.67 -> 109.7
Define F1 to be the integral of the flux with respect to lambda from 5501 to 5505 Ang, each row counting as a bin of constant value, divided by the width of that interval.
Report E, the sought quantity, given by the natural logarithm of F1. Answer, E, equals 4.686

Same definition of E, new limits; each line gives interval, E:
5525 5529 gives 4.776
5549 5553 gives 4.877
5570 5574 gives 4.817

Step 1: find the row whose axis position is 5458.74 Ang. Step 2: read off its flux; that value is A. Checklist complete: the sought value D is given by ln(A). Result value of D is 4.81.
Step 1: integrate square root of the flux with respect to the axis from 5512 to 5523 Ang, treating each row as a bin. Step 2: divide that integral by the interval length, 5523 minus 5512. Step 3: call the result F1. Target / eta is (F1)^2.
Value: 130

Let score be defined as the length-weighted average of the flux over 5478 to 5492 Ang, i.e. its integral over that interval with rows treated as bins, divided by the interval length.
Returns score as 138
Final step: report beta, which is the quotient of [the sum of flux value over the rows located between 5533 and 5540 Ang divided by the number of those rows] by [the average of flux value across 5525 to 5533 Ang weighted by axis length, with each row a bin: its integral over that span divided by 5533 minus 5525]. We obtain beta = 1.00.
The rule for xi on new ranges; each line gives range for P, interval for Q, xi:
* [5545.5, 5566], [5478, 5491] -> 5.59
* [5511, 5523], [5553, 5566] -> 5.56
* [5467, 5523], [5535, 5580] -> 5.54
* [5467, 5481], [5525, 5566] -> 5.53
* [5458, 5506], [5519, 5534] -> 5.52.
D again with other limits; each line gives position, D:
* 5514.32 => 4.91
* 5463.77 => 5.01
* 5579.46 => 4.87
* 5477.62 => 4.88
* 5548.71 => 4.83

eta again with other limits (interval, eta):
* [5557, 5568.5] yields 128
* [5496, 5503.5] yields 121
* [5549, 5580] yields 130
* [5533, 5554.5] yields 126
